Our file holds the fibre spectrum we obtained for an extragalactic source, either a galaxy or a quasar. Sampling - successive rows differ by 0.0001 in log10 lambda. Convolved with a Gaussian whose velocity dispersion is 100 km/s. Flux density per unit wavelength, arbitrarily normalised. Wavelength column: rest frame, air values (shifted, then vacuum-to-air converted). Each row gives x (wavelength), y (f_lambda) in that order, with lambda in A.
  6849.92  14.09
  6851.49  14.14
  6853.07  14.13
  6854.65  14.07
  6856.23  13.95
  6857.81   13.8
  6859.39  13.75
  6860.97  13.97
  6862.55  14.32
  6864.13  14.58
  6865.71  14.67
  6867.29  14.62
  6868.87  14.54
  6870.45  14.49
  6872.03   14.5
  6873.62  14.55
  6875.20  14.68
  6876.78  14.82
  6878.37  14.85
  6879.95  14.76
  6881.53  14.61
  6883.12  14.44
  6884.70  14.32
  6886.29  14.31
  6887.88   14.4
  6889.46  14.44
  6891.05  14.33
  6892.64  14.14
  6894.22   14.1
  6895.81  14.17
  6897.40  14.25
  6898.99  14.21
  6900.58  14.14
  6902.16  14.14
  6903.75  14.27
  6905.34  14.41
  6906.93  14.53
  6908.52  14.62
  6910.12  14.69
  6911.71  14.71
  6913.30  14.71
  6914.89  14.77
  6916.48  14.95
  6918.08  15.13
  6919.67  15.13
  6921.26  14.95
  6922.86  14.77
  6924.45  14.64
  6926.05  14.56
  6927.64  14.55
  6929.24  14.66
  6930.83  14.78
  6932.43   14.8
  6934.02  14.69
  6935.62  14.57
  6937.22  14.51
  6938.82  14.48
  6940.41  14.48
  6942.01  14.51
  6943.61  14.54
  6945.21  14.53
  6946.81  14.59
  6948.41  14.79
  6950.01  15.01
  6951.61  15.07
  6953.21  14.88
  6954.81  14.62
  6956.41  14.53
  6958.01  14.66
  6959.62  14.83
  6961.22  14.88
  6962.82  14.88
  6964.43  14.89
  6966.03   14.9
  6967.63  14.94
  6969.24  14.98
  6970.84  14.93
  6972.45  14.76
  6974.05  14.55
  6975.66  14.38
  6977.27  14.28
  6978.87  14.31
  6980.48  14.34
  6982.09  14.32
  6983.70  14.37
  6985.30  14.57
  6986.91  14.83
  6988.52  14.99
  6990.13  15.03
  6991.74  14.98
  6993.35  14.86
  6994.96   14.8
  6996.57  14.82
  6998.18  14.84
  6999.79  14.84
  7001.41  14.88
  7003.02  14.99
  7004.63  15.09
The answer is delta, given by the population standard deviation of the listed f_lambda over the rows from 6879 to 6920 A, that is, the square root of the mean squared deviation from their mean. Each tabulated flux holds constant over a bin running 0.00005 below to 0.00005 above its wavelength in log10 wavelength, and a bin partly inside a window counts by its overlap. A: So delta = 0.30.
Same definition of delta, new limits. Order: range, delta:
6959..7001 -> 0.24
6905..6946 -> 0.19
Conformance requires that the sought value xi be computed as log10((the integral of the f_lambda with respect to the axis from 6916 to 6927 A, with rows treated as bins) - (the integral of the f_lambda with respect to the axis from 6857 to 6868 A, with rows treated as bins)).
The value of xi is 0.84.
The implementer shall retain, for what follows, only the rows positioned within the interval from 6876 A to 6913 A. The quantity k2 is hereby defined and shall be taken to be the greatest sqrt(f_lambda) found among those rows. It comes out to 3.85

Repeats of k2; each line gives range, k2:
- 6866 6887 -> 3.85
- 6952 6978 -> 3.87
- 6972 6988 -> 3.85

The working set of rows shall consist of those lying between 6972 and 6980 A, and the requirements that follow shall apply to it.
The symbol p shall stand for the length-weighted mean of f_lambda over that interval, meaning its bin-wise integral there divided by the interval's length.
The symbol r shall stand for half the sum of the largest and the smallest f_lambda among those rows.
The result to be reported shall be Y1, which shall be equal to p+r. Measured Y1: 29.0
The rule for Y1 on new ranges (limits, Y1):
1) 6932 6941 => 29.2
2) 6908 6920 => 29.7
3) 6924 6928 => 29.2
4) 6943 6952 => 29.5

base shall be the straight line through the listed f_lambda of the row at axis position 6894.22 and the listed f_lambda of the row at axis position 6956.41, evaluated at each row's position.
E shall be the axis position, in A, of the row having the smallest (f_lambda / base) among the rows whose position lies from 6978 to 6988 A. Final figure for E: 6982.09 A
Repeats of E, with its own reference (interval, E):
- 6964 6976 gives 6975.66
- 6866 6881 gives 6872.03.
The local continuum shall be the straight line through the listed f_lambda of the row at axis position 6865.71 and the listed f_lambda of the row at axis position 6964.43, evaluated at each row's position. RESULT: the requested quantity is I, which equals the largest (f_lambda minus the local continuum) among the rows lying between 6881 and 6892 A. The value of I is -0.10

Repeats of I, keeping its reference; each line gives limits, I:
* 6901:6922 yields 0.34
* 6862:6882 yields 0.15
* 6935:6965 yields 0.21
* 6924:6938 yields -0.02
